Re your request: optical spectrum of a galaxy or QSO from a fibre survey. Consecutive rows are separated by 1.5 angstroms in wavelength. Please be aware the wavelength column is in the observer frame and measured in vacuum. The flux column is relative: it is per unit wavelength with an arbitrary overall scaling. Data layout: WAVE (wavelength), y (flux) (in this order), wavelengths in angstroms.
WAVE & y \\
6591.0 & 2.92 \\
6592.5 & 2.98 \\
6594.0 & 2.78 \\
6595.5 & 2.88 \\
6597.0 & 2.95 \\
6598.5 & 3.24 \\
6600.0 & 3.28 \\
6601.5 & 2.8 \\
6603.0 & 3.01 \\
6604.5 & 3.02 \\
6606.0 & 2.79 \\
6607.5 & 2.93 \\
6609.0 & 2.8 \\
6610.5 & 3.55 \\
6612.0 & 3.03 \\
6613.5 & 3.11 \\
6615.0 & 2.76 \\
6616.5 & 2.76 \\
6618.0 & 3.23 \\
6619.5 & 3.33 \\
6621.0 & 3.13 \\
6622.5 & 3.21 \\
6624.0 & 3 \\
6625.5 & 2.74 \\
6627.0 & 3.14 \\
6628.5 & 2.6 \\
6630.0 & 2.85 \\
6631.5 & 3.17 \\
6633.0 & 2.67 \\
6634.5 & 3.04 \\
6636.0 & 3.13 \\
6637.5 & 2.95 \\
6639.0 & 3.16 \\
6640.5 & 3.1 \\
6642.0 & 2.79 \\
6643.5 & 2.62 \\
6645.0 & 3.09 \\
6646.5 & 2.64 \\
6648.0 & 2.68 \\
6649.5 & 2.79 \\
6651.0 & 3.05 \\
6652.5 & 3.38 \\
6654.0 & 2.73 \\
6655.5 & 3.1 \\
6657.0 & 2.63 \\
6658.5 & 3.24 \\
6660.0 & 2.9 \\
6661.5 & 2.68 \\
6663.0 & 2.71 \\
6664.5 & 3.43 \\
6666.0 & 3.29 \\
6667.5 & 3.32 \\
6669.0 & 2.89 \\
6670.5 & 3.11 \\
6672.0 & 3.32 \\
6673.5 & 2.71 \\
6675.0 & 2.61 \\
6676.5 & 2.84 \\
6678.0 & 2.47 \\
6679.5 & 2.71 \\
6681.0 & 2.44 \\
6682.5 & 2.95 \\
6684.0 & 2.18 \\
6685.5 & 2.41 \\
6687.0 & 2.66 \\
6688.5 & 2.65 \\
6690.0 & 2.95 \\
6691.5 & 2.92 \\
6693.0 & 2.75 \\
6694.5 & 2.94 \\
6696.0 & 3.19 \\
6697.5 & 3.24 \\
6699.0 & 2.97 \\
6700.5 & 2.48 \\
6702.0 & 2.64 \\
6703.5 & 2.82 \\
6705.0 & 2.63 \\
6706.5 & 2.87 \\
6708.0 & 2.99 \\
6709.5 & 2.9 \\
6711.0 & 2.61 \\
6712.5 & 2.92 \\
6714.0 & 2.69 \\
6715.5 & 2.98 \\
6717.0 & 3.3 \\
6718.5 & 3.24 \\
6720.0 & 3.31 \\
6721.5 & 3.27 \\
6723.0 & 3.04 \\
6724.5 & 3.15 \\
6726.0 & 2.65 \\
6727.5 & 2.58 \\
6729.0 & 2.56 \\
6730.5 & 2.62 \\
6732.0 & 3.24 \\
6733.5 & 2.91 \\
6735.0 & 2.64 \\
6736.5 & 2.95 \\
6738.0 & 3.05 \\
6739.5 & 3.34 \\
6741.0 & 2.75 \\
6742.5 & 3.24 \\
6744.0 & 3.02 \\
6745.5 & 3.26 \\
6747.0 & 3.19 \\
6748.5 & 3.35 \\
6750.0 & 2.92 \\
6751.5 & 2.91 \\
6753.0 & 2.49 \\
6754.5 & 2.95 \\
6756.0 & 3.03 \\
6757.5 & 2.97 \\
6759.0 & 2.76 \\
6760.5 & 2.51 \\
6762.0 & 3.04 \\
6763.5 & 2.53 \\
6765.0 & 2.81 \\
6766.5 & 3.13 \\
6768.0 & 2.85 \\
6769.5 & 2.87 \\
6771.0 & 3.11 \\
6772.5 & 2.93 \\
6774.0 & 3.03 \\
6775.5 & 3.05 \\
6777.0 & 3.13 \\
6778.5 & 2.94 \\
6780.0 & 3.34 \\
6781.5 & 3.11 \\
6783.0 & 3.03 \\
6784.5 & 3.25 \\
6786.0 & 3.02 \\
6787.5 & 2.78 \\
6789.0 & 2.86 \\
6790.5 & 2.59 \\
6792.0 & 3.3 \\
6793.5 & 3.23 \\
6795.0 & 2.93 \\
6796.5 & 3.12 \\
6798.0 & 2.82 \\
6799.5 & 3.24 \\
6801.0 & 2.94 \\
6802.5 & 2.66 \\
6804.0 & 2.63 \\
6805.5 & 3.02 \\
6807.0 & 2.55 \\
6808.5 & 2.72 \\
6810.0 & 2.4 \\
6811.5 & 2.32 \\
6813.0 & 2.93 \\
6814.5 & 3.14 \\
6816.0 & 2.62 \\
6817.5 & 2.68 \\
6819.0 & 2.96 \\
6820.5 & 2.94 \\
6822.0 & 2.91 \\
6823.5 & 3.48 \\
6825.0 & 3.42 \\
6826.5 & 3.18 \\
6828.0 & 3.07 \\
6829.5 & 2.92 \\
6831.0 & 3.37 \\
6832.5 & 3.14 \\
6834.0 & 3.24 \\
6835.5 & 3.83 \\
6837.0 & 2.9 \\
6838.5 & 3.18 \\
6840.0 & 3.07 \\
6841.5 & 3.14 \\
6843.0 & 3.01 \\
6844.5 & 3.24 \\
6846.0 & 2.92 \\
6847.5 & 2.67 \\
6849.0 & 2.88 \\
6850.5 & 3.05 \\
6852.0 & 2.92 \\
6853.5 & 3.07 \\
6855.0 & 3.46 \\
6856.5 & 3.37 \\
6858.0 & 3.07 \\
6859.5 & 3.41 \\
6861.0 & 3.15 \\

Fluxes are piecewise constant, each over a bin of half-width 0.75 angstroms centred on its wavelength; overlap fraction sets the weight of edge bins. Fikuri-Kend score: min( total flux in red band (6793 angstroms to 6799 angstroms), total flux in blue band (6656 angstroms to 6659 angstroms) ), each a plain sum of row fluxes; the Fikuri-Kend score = 5.9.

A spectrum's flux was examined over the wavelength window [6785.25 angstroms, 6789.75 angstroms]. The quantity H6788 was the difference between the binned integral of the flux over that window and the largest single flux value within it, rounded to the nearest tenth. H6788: 10.0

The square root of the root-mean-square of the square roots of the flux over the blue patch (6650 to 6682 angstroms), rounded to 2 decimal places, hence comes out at 1.31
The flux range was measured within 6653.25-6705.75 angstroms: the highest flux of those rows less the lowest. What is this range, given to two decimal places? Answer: 1.25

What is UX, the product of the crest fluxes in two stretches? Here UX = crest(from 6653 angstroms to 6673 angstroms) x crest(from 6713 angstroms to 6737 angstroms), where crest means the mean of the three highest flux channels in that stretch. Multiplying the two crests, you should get 11.1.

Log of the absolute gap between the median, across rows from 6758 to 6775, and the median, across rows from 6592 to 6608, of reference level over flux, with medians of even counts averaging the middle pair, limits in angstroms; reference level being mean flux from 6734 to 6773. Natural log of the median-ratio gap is -3.6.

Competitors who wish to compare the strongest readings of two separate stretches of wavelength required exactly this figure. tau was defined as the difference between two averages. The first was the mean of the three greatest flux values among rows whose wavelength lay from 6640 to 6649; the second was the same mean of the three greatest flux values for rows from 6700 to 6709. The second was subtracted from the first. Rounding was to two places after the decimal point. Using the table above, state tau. 0.10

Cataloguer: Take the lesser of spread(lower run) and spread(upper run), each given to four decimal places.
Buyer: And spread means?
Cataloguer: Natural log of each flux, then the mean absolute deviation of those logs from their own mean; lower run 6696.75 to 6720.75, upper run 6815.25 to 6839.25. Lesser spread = 0.0712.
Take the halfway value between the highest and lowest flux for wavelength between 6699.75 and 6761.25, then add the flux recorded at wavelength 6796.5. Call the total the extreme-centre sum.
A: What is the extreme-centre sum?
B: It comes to 6.0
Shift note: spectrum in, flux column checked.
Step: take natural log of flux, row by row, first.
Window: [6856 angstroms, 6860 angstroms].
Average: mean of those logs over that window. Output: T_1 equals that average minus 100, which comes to -98.8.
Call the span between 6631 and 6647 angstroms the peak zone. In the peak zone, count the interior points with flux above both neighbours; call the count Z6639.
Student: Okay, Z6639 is 3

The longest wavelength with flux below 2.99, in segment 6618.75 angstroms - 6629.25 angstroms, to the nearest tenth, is 6628.5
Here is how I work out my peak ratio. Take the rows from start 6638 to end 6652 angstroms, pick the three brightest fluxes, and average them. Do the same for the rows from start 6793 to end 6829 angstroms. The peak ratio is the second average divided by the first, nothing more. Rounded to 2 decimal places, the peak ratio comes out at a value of 1.08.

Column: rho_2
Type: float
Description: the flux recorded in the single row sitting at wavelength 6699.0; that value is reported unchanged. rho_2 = 2.97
